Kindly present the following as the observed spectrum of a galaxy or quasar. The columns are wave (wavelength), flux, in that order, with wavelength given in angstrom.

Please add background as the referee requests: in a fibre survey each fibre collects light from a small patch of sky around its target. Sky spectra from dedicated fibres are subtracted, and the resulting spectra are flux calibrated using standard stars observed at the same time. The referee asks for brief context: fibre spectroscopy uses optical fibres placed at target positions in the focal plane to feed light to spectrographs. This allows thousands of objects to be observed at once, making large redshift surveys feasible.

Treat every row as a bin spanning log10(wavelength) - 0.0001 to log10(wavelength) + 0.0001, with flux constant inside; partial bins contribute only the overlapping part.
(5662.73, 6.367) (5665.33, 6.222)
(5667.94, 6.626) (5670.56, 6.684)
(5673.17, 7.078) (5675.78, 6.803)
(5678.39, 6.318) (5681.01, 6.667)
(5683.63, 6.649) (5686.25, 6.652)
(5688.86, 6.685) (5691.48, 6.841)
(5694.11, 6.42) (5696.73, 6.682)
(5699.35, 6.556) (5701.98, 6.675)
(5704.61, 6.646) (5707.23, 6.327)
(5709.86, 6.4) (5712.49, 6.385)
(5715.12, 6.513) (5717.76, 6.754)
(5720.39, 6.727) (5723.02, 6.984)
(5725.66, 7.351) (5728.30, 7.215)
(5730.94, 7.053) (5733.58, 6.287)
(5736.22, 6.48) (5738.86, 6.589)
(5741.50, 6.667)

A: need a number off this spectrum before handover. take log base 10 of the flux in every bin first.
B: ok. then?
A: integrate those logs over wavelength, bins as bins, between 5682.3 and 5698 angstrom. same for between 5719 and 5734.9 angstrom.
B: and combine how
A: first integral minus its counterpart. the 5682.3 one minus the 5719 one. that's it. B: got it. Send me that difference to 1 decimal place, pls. -0.4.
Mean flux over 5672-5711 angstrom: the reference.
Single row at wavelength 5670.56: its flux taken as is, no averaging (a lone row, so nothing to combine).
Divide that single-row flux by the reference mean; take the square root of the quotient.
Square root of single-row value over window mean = 1.00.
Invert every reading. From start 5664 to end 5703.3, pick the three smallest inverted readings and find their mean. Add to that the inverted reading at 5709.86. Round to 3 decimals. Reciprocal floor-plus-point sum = 0.301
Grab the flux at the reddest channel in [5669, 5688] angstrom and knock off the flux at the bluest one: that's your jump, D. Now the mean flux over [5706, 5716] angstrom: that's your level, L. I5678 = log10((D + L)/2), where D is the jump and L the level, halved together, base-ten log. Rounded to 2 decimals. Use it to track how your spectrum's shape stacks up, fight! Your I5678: 0.50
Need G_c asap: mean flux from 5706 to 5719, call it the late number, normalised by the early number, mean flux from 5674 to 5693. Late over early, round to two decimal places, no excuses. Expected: 0.97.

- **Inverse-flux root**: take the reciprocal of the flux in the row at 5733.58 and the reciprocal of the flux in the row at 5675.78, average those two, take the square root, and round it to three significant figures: 0.391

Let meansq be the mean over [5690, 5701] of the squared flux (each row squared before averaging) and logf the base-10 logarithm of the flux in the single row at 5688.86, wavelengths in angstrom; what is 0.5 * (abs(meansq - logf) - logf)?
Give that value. 21.13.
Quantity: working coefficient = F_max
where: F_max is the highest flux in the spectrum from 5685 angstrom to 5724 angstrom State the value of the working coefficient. 6.984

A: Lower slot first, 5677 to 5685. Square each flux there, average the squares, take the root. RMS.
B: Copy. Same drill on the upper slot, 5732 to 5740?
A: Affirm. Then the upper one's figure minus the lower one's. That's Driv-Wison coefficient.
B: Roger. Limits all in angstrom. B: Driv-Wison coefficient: -0.09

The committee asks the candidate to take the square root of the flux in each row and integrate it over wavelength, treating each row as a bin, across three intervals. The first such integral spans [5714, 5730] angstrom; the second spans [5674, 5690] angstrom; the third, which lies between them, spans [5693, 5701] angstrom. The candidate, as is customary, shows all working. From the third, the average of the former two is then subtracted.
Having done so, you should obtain -21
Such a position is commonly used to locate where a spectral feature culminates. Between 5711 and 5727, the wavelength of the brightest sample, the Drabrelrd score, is 5725.66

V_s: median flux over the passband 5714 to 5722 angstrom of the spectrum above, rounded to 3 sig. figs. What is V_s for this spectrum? 6.73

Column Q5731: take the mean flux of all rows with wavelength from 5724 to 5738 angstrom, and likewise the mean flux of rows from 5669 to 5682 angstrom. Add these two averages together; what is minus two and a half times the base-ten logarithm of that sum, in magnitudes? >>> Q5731 -2.83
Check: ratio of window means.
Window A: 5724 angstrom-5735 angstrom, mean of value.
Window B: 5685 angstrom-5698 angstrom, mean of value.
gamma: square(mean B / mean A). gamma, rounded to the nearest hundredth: 0.91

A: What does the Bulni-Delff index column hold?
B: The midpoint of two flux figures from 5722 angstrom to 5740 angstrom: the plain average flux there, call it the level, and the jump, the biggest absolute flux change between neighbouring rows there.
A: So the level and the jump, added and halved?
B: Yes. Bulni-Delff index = 3.81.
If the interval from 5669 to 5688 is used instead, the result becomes 3.59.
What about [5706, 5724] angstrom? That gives 3.42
